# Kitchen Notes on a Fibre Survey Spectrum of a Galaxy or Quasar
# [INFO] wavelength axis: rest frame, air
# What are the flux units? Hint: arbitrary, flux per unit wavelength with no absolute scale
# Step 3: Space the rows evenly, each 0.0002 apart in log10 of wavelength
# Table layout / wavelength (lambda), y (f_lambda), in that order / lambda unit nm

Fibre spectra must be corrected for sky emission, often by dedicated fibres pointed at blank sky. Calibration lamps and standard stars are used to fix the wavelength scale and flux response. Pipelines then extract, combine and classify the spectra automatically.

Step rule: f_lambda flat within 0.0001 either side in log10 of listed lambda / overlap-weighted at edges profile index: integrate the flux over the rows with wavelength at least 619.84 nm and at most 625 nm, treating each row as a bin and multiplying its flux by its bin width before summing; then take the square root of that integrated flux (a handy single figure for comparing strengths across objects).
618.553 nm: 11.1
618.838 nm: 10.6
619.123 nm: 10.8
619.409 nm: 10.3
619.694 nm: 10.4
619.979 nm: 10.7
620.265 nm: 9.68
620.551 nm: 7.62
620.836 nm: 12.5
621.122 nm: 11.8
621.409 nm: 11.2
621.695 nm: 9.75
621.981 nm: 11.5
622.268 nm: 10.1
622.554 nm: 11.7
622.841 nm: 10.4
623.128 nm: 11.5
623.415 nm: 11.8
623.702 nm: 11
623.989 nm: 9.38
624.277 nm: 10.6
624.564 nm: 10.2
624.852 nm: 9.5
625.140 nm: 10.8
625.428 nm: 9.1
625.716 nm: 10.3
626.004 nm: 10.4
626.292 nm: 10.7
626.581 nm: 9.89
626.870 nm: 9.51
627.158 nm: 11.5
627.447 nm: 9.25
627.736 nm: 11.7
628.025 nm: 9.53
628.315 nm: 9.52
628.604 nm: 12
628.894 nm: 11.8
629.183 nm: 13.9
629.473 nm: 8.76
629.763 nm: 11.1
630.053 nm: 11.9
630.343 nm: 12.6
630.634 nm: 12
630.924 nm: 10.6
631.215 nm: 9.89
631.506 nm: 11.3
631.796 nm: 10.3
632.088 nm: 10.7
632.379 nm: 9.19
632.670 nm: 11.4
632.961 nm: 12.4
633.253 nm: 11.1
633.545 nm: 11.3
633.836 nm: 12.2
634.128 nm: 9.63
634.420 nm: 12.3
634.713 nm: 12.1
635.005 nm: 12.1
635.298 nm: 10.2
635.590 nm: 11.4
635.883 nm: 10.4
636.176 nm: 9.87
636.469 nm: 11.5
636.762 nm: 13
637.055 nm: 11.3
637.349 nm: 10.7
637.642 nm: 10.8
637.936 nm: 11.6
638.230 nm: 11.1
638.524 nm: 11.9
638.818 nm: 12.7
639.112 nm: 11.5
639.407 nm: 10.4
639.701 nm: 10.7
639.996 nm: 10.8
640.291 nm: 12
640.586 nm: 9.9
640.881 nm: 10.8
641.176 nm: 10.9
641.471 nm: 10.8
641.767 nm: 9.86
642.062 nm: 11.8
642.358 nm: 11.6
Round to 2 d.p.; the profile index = 7.40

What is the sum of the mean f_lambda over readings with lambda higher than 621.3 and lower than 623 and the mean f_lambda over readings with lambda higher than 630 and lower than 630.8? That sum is 22.9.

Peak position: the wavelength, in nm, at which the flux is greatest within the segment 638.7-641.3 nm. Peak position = 638.818 nm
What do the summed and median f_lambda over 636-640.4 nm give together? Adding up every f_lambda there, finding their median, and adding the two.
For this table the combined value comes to 181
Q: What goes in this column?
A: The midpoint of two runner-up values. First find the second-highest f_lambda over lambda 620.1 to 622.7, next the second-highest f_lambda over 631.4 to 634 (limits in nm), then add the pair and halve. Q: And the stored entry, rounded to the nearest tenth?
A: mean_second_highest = 12.0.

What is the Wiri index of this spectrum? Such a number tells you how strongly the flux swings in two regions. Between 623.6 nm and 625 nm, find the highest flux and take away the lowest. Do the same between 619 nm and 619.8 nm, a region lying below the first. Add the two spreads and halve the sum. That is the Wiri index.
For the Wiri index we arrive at 1.1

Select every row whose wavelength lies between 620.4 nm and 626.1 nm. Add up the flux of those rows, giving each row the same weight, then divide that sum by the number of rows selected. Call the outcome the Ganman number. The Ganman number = 10.6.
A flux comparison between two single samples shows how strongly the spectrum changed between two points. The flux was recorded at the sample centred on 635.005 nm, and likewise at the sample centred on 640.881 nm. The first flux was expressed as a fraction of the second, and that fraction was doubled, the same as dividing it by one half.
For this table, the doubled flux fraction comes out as 2.24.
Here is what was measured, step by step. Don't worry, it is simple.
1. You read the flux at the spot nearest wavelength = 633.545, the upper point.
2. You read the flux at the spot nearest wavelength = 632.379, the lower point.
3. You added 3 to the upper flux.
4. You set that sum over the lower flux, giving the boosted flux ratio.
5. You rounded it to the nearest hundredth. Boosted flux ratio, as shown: 1.56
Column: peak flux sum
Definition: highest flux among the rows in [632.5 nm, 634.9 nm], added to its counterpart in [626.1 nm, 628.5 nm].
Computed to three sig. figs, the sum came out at 24.1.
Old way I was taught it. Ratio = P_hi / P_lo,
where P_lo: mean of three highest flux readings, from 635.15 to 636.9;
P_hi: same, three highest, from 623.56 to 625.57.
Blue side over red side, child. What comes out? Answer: 0.90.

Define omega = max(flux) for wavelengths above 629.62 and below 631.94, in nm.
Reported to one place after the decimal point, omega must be 12.6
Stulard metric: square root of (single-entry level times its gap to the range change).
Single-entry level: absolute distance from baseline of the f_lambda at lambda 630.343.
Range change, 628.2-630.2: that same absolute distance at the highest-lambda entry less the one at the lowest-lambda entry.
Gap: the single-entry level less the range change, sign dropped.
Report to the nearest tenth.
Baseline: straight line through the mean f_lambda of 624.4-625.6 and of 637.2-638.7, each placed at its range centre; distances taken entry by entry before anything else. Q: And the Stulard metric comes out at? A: 1.7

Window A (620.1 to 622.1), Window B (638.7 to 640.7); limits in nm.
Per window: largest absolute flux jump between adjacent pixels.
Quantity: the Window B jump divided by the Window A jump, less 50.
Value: -49.57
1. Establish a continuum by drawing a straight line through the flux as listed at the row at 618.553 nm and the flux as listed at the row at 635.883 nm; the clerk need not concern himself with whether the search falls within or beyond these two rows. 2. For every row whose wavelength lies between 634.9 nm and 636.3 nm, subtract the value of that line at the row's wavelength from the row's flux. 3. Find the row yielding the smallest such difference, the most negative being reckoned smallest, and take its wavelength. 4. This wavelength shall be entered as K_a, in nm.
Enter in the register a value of 636.176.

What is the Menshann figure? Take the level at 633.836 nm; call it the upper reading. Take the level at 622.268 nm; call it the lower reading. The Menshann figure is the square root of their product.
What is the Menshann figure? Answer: 11.1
